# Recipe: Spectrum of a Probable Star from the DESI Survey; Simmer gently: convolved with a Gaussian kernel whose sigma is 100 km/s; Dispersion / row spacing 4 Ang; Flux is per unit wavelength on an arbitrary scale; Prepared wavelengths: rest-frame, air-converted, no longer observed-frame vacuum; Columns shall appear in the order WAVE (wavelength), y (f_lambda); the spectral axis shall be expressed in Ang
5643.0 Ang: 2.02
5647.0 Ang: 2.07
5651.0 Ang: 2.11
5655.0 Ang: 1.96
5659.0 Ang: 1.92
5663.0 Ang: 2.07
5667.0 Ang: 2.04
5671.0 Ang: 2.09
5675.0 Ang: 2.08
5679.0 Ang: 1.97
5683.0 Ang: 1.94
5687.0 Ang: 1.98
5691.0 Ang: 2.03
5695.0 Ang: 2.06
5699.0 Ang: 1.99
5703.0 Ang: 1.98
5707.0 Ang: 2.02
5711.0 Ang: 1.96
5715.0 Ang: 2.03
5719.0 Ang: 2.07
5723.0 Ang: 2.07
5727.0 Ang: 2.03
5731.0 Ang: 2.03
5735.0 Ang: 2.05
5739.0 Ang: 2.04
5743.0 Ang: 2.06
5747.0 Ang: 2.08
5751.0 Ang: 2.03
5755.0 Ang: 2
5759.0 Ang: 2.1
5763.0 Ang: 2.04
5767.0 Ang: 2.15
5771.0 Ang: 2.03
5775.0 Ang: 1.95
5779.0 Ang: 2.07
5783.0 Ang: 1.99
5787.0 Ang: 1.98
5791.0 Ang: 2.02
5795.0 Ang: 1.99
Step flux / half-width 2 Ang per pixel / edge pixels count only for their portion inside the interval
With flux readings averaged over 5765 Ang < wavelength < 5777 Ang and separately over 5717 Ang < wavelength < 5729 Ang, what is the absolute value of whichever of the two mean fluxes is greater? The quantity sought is 2.06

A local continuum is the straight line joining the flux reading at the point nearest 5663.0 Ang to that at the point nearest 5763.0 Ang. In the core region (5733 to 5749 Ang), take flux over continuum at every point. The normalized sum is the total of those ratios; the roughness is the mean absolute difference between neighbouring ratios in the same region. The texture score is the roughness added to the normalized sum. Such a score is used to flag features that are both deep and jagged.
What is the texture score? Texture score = 4.0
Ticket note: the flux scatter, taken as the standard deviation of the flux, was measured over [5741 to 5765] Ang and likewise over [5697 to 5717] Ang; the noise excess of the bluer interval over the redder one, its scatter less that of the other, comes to -0.007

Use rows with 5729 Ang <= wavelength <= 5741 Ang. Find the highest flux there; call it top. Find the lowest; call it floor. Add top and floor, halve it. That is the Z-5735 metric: 2.04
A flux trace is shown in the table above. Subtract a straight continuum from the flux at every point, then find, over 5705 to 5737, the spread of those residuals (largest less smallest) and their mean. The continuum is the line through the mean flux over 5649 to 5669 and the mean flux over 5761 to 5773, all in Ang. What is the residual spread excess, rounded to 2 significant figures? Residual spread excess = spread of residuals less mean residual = 0.12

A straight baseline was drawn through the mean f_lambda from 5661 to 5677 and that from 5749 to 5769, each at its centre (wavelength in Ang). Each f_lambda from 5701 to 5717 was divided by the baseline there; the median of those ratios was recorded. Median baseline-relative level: 0.967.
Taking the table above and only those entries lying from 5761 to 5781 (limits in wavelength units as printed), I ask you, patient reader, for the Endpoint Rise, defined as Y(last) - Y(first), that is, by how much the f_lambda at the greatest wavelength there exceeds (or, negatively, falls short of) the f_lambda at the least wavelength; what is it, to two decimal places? 0.03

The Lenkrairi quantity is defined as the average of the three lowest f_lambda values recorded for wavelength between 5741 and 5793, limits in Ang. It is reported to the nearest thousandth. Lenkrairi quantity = 1.973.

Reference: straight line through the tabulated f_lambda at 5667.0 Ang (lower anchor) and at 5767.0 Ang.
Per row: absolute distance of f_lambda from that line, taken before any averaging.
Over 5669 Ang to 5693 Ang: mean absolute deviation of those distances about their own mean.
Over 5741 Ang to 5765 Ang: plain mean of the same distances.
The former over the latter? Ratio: 0.34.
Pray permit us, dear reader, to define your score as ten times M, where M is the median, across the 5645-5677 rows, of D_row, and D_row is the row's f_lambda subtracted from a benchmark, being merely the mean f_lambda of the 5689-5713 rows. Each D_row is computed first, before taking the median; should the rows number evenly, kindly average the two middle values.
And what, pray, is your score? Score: -0.633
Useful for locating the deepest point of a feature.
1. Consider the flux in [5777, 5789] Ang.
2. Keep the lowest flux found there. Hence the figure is 1.98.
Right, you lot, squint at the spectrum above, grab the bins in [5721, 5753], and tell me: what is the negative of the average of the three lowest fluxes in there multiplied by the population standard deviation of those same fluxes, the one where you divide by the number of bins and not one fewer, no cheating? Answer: -0.04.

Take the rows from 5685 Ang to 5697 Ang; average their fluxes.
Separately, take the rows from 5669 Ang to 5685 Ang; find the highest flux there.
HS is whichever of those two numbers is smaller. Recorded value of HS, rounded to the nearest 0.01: 2.02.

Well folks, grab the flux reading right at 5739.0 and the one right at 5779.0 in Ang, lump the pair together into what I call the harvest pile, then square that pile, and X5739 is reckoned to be 16.9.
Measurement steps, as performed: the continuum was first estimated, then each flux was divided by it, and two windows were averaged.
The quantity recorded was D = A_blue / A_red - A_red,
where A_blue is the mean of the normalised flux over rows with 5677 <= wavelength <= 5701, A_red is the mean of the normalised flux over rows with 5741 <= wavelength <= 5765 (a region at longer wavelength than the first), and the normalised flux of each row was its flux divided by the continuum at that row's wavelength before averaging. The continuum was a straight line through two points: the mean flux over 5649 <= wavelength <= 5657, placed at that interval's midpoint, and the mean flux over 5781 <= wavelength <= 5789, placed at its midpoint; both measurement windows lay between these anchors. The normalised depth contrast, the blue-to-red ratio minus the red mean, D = -0.067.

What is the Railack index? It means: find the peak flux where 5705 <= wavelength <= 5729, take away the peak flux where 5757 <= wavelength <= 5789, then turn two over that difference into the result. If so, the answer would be -25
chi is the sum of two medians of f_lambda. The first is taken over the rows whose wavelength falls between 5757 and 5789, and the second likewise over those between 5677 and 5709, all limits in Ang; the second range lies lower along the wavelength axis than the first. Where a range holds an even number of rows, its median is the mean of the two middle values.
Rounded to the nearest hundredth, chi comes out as 4.02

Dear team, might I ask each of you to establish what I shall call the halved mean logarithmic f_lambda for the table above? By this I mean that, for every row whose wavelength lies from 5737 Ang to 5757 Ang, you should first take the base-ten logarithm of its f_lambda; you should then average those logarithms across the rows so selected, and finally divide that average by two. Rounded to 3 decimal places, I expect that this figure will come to 0.155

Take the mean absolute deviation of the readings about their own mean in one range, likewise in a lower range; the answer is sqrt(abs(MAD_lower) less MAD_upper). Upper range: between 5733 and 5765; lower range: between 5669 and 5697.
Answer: 0.165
